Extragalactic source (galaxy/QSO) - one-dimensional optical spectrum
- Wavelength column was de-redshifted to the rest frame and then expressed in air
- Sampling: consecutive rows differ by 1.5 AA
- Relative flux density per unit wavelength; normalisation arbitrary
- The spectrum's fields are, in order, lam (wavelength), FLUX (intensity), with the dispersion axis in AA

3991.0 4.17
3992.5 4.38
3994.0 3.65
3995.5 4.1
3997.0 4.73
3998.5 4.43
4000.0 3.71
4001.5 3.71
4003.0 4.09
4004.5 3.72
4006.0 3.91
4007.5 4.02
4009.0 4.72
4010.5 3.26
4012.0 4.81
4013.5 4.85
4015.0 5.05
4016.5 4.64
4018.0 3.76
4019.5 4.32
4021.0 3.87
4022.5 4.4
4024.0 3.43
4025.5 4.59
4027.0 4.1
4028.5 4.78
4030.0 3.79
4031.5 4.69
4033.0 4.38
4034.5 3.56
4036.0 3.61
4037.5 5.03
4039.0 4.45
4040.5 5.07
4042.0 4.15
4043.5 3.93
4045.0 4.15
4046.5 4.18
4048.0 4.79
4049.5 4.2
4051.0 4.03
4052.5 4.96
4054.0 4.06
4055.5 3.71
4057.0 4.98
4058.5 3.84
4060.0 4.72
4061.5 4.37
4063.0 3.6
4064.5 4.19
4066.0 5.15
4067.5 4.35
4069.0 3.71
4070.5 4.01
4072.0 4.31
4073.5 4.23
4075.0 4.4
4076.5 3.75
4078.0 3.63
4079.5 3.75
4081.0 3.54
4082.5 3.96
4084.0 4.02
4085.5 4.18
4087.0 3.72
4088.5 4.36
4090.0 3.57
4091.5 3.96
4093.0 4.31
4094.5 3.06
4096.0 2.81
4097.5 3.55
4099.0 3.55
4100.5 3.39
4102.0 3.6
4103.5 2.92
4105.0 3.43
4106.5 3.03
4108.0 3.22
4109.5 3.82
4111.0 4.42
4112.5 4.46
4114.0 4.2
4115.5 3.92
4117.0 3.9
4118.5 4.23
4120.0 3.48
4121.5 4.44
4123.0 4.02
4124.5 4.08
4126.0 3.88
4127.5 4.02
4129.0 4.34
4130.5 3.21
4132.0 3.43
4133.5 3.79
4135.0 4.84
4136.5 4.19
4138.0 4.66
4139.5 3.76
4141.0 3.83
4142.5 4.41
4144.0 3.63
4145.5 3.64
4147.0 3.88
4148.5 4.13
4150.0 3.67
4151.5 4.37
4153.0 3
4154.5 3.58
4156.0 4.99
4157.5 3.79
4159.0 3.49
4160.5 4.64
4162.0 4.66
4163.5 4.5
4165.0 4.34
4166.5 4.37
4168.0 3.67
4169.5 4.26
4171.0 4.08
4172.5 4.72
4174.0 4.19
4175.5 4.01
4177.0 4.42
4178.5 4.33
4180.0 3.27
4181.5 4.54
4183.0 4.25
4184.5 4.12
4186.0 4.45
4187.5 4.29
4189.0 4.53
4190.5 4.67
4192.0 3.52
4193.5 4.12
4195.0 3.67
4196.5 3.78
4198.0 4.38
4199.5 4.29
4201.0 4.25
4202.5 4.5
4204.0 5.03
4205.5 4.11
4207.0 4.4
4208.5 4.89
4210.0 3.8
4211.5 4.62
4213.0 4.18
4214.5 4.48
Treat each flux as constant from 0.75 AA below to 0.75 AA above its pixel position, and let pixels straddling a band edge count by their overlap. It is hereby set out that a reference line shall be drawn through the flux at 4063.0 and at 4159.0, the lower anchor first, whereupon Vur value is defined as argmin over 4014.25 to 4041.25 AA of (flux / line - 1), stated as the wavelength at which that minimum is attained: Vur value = 4024.0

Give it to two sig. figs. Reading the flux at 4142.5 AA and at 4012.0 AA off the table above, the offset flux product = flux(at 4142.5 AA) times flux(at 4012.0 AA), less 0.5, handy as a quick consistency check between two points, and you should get 21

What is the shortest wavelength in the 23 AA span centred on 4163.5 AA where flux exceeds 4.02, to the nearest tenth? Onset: 4156.0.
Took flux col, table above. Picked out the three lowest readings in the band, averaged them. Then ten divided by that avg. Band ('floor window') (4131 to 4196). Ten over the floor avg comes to 3.09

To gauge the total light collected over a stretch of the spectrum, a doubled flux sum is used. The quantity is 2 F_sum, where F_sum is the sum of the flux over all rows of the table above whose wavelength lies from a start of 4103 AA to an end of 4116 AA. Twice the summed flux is 67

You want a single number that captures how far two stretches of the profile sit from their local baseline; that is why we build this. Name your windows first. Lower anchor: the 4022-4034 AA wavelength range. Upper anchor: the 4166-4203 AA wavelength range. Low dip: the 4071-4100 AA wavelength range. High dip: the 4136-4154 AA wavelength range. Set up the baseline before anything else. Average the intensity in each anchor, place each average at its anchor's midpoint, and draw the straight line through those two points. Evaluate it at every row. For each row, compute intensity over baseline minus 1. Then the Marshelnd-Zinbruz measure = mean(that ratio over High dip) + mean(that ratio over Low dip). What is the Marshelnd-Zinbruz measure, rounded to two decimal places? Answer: -0.16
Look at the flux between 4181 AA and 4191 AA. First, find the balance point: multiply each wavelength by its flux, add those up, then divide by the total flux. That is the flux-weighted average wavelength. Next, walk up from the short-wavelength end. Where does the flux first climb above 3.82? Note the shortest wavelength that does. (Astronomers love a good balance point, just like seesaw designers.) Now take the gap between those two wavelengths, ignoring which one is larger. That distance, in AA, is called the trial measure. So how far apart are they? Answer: 4.6 AA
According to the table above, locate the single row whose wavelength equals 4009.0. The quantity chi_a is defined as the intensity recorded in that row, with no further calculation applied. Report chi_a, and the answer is 4.72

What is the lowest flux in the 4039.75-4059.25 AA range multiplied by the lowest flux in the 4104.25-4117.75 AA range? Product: 11.2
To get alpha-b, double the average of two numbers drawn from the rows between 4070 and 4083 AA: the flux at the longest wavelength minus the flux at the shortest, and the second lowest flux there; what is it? 3.6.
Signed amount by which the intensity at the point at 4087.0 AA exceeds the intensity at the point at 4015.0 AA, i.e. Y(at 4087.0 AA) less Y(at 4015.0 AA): -1.33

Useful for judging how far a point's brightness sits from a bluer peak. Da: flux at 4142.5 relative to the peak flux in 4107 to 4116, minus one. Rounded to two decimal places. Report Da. -0.01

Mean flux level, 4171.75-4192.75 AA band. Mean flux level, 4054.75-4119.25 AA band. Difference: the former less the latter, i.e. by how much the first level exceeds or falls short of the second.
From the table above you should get 0.33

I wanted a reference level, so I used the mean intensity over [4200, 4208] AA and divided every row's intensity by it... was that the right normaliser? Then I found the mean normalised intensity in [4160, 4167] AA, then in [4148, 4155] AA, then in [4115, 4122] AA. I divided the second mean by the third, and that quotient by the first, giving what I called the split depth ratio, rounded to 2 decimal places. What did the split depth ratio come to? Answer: 0.93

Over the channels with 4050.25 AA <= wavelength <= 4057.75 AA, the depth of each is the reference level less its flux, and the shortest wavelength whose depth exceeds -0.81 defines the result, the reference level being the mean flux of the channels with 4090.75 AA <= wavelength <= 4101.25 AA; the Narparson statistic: 4051.0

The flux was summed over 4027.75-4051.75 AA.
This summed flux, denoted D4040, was 69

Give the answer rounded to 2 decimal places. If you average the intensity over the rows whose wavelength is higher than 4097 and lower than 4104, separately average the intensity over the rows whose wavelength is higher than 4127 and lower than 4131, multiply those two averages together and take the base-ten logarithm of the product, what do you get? 1.12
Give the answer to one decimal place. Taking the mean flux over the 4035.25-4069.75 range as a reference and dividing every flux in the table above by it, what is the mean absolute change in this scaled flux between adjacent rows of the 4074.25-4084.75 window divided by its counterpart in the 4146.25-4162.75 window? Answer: 0.4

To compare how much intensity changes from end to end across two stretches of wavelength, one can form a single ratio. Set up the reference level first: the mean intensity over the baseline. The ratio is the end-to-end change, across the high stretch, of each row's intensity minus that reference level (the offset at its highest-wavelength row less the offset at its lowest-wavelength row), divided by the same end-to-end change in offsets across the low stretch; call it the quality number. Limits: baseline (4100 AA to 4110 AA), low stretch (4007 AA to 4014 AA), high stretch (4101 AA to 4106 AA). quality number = -0.20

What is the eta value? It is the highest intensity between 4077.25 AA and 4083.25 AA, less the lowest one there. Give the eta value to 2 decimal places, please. 0.42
